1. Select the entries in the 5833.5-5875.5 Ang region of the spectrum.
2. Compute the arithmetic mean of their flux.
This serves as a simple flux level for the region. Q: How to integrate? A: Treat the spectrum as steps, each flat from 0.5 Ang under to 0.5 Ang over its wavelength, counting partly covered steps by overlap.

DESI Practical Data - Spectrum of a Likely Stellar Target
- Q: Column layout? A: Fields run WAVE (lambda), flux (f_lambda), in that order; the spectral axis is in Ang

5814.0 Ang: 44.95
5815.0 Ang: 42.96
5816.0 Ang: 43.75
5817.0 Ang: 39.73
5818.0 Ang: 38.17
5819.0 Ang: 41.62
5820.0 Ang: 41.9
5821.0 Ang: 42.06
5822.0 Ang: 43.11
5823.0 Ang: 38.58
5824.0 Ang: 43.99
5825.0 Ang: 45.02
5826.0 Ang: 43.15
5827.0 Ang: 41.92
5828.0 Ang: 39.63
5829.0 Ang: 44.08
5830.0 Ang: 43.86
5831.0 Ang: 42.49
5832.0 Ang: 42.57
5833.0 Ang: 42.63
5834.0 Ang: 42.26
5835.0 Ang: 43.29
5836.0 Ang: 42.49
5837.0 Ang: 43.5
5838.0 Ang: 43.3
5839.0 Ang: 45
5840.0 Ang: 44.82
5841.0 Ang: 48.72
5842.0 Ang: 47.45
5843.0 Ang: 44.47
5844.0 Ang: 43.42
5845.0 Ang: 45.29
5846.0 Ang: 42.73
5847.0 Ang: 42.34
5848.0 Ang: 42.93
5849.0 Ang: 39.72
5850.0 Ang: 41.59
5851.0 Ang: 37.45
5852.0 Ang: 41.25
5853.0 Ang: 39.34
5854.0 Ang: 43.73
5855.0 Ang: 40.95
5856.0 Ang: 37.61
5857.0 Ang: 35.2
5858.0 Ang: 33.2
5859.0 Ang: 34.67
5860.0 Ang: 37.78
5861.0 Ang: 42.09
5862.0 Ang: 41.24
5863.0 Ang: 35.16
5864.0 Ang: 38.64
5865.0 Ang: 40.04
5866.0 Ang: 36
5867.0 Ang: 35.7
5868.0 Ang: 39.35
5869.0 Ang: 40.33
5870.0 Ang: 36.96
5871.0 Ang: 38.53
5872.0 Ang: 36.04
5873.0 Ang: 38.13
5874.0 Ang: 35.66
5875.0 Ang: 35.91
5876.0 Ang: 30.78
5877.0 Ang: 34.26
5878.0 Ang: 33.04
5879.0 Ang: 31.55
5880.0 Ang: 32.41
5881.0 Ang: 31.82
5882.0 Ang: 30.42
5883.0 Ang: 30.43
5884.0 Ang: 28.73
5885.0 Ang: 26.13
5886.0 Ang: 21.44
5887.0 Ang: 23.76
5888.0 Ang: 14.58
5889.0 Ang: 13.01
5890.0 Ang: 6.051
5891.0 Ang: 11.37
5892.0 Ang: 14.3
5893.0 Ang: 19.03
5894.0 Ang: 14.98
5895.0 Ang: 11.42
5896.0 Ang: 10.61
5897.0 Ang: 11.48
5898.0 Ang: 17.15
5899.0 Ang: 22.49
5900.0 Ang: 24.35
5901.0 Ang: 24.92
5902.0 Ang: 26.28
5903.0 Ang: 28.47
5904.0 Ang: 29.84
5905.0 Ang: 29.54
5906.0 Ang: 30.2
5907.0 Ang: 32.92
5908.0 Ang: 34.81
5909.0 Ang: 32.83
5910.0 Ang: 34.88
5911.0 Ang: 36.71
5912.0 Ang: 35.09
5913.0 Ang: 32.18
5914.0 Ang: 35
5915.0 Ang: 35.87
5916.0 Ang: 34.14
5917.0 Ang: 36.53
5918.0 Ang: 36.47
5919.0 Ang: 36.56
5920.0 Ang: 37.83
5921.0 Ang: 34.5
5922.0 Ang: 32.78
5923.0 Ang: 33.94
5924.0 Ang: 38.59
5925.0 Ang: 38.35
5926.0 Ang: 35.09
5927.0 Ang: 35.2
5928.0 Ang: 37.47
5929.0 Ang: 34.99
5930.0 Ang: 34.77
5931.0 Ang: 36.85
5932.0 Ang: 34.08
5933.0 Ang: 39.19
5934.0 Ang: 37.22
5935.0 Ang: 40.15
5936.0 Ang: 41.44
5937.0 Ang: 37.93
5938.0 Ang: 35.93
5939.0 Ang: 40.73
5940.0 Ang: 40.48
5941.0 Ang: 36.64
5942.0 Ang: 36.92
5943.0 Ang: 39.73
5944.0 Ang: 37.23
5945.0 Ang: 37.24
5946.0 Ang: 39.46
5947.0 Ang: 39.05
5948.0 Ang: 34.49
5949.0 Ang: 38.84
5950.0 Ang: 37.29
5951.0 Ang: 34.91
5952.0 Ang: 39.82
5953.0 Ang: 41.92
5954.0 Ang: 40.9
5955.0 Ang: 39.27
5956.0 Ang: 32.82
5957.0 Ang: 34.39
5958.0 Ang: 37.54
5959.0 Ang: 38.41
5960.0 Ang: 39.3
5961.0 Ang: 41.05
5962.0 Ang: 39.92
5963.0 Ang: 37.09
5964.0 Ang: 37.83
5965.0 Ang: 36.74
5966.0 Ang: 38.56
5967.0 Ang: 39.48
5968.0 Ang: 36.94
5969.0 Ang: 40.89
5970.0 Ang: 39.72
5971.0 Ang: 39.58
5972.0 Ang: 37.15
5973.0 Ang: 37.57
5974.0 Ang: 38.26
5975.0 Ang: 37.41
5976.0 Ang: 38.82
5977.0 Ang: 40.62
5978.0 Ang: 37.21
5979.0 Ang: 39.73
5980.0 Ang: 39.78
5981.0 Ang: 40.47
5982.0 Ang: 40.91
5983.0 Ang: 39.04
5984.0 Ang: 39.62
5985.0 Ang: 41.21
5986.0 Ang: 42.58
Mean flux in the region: 40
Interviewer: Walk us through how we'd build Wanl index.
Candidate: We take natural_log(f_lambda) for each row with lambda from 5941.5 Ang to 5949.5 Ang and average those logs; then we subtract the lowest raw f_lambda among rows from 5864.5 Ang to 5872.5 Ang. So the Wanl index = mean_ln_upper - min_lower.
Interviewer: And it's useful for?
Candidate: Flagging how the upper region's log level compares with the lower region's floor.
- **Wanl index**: -32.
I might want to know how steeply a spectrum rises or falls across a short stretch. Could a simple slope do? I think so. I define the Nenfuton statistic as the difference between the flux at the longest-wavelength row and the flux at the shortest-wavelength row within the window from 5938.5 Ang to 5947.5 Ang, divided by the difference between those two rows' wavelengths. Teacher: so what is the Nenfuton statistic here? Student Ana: -0.21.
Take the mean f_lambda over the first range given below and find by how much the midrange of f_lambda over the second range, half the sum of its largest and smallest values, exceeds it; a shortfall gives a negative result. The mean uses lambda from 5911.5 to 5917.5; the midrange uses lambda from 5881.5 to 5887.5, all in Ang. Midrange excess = -8.9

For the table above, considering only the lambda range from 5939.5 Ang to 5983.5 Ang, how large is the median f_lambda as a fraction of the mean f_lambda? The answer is 1.01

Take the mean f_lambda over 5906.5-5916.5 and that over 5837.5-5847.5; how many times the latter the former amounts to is 0.8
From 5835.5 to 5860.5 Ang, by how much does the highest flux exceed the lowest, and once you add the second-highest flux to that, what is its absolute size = 63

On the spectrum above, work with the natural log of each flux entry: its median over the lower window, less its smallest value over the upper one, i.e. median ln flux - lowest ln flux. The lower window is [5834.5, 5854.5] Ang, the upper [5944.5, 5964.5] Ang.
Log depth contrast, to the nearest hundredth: 0.28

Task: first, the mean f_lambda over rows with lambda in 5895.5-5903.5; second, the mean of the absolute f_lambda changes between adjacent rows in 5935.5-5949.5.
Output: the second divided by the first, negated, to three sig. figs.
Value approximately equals -0.117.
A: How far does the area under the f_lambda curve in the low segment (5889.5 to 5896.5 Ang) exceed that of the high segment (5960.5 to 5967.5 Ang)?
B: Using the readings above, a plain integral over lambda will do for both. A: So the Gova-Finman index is -183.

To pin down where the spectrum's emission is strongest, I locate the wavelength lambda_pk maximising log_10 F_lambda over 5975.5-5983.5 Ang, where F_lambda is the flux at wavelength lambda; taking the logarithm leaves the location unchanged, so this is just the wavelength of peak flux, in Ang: 5982.0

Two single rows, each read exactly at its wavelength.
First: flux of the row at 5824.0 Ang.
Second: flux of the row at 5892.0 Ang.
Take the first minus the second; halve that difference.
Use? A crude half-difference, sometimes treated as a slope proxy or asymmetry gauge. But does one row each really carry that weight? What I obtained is 15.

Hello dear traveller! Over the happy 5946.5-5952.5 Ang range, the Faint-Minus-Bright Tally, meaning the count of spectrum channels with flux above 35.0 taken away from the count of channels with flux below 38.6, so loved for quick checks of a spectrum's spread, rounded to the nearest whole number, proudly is -1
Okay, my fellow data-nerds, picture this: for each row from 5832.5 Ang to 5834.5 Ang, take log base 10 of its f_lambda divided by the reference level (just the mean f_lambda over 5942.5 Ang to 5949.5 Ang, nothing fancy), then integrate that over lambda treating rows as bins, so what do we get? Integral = 0.10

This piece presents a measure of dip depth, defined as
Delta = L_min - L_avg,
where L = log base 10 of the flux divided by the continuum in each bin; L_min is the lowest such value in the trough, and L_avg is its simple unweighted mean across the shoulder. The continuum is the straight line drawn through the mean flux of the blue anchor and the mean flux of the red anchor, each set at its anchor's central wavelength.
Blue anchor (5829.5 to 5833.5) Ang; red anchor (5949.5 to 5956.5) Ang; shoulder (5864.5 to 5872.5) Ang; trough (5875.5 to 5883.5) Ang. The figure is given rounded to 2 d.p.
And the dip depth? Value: -0.09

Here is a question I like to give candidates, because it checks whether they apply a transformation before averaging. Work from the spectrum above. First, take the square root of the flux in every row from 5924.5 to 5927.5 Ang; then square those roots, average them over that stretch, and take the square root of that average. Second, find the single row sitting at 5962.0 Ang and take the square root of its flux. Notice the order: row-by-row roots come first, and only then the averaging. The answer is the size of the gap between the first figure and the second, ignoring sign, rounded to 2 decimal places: 0.30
